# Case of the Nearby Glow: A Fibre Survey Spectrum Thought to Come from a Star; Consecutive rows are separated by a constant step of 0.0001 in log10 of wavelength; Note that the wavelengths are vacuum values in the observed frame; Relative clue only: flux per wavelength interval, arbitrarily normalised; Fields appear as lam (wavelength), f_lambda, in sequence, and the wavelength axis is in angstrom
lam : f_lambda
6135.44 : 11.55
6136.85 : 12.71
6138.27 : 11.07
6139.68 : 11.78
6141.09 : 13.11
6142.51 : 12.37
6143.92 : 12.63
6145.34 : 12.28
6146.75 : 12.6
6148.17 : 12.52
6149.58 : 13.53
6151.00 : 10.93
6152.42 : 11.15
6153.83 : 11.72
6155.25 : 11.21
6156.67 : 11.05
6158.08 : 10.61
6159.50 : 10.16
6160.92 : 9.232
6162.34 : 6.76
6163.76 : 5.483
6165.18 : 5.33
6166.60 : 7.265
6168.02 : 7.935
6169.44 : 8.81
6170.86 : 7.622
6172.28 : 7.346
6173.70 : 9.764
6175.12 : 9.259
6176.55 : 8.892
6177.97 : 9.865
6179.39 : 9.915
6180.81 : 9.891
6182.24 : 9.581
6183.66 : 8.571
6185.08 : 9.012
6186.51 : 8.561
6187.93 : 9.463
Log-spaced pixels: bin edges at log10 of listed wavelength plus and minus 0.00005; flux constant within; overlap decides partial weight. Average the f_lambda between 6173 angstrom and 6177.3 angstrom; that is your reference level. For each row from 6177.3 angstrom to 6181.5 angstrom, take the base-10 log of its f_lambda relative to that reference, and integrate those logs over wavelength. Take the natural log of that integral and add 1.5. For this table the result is -0.7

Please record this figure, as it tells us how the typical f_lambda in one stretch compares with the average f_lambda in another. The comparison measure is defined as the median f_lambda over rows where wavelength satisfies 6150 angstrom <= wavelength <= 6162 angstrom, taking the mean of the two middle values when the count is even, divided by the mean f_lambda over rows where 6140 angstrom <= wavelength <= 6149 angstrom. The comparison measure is 0.87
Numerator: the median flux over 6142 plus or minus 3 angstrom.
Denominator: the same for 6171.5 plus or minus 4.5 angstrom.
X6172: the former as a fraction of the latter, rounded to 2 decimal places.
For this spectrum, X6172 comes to 1.49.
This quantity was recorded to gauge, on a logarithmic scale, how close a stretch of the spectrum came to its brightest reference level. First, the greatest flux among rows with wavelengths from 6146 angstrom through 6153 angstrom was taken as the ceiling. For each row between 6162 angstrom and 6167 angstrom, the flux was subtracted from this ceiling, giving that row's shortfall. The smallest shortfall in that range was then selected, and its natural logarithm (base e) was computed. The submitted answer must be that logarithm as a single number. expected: 1.8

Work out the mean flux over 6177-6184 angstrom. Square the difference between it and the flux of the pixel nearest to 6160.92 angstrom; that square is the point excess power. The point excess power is 0.1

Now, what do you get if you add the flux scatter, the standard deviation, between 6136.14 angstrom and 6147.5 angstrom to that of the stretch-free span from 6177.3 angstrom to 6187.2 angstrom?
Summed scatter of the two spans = 1.2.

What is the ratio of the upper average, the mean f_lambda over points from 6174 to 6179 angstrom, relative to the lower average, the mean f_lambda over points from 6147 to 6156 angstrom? 0.79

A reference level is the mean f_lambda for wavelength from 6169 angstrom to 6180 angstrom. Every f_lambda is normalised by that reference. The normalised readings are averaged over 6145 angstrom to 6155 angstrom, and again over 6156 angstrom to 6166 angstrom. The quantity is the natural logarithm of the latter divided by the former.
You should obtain -0.37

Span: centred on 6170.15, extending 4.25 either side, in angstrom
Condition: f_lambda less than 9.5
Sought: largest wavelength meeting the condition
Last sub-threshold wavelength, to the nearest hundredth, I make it 6172.28 angstrom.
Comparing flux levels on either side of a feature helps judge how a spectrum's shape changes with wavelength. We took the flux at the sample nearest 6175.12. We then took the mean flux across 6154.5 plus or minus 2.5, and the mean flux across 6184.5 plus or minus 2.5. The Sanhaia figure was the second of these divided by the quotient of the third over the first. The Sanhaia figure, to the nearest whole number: 12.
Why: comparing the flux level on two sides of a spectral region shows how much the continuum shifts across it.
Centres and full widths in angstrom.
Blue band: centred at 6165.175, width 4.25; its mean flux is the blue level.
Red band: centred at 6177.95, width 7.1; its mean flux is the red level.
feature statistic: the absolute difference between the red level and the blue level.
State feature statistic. 3.5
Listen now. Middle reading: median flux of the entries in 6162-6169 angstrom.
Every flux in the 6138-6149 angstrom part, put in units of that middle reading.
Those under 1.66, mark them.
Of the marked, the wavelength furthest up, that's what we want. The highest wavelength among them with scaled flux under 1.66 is 6138.27 angstrom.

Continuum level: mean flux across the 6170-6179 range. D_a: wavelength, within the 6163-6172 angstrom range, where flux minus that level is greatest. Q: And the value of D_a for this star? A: 6169.44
